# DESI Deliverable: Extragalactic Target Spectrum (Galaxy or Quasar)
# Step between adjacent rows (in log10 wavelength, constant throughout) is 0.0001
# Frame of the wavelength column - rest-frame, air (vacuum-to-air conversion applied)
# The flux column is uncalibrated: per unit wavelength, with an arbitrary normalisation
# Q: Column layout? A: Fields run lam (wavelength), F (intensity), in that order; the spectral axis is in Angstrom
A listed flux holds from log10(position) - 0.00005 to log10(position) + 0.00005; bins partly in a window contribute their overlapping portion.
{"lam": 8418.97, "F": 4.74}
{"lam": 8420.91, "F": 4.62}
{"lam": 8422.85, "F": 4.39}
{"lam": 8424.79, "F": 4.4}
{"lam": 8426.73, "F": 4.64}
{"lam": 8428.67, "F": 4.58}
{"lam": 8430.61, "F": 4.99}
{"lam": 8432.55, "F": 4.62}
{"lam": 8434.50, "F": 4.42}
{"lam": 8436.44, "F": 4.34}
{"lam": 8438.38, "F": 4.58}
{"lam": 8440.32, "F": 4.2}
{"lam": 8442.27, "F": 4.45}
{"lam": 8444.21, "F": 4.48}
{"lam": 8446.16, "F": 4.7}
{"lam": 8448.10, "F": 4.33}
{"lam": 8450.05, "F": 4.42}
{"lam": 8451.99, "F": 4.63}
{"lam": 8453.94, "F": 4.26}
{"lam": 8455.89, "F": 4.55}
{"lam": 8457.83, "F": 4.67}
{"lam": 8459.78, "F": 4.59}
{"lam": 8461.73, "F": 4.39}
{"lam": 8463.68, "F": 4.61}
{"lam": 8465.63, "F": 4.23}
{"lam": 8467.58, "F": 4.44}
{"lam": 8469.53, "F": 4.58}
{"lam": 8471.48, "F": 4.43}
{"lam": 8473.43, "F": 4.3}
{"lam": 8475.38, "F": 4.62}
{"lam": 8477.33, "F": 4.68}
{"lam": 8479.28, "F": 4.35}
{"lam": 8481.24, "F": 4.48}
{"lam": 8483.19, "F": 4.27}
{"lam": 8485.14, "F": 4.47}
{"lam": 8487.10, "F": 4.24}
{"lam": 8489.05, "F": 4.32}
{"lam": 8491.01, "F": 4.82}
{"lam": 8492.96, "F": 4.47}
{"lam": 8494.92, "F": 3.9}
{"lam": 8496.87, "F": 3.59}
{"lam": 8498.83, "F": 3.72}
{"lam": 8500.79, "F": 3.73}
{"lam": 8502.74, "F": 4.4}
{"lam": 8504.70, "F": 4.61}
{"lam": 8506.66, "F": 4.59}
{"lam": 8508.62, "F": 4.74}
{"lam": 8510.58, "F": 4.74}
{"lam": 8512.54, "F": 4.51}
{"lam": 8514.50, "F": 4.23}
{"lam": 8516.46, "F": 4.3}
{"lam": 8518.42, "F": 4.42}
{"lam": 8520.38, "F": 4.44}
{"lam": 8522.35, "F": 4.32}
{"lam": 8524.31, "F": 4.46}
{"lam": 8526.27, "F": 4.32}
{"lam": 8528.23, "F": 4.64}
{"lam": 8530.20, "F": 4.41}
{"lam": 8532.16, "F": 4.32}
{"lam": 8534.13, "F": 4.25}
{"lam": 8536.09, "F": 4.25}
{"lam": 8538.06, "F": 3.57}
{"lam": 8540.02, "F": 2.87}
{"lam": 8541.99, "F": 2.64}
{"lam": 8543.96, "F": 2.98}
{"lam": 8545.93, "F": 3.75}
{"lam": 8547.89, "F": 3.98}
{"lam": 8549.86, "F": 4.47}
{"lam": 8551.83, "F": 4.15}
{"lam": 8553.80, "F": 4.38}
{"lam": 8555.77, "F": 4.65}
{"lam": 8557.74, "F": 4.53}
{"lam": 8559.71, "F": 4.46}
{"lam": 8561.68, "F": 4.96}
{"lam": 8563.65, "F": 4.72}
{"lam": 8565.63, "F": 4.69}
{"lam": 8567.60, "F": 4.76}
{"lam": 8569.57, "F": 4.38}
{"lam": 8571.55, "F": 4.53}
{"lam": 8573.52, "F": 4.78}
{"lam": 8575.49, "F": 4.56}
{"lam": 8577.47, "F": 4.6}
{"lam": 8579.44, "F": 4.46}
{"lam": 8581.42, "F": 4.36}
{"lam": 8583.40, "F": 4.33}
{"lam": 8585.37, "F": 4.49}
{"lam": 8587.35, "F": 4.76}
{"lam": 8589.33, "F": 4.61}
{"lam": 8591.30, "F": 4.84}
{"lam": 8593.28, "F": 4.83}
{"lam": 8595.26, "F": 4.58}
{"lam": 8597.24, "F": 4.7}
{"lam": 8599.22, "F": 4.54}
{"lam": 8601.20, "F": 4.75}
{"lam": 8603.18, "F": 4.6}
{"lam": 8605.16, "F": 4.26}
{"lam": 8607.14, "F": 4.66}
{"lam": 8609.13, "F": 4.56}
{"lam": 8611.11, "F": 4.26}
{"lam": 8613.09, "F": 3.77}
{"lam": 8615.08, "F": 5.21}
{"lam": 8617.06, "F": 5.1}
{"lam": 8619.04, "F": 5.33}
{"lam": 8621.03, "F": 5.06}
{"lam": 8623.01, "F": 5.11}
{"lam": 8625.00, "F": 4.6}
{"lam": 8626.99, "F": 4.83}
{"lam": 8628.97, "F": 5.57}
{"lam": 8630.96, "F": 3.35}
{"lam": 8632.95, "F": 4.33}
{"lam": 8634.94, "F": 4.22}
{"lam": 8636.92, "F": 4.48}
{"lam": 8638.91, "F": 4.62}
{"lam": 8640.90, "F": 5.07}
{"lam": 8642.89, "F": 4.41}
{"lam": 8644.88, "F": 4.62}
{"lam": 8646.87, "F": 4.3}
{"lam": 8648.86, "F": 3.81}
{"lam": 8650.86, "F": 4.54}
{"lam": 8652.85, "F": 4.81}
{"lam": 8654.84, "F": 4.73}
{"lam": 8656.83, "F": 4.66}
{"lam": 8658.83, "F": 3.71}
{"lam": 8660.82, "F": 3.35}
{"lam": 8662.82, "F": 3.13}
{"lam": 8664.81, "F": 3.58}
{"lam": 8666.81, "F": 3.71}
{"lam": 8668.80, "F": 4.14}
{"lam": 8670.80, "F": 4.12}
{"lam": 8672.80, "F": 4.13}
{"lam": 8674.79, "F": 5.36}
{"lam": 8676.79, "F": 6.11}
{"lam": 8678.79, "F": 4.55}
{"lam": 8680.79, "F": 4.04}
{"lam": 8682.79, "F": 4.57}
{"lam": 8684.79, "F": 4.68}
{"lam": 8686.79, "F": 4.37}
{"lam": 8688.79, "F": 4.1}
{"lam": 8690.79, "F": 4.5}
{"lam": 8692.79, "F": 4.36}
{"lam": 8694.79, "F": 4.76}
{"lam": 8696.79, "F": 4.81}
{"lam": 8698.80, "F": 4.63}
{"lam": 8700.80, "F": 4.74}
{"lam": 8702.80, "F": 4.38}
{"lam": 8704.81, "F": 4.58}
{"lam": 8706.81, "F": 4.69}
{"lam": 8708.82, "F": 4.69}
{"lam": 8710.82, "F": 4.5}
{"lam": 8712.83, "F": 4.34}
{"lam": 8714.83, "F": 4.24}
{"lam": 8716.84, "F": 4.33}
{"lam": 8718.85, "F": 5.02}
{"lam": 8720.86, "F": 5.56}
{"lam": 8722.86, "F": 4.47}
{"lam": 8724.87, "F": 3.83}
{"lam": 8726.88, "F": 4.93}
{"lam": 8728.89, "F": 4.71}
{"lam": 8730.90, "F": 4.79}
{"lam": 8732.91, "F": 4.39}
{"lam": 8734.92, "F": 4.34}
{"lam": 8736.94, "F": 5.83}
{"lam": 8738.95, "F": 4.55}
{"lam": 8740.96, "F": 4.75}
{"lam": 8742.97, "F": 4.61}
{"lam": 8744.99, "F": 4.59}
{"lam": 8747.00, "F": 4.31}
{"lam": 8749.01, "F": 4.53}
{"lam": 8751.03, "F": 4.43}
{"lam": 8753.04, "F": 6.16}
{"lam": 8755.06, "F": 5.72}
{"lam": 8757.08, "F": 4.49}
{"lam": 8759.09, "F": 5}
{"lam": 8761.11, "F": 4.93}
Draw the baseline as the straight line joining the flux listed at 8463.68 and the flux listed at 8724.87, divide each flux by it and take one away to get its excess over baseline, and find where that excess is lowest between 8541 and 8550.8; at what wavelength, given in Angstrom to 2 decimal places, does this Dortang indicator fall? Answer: 8541.99 Angstrom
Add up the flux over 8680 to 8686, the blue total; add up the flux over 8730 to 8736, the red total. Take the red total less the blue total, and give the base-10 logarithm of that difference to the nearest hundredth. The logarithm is -0.64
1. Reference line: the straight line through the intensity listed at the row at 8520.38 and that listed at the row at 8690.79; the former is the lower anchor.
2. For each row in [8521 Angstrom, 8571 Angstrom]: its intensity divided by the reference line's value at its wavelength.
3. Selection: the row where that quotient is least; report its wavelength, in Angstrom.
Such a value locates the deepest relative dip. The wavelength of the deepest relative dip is 8541.99 Angstrom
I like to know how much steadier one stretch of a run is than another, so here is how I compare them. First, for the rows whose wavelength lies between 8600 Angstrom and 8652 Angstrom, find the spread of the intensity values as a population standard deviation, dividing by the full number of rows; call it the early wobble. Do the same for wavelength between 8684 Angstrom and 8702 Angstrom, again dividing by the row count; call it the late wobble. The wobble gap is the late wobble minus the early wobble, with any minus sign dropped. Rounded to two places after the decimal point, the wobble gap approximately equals 0.27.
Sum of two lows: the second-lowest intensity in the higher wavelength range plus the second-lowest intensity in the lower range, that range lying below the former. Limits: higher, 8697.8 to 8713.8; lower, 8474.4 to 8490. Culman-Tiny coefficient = 8.65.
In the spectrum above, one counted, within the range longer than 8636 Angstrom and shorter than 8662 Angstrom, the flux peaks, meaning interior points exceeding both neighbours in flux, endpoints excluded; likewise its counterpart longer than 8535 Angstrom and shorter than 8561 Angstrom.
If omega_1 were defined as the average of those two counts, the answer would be 2.5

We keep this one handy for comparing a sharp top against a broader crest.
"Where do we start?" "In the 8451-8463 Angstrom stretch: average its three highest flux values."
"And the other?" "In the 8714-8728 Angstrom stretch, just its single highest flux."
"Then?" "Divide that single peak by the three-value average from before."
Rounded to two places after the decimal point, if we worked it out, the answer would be 1.20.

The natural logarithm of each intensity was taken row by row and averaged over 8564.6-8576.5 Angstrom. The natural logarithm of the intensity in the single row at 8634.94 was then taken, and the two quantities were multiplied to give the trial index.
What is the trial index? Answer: 2.20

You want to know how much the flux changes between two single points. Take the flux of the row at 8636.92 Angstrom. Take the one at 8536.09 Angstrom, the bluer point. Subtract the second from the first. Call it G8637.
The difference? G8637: 0.2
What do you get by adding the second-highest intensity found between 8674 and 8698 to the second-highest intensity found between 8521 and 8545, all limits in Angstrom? 9.82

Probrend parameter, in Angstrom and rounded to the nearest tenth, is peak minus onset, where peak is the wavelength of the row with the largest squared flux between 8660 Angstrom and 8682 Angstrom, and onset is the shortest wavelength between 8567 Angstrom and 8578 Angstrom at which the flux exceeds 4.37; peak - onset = 109.2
